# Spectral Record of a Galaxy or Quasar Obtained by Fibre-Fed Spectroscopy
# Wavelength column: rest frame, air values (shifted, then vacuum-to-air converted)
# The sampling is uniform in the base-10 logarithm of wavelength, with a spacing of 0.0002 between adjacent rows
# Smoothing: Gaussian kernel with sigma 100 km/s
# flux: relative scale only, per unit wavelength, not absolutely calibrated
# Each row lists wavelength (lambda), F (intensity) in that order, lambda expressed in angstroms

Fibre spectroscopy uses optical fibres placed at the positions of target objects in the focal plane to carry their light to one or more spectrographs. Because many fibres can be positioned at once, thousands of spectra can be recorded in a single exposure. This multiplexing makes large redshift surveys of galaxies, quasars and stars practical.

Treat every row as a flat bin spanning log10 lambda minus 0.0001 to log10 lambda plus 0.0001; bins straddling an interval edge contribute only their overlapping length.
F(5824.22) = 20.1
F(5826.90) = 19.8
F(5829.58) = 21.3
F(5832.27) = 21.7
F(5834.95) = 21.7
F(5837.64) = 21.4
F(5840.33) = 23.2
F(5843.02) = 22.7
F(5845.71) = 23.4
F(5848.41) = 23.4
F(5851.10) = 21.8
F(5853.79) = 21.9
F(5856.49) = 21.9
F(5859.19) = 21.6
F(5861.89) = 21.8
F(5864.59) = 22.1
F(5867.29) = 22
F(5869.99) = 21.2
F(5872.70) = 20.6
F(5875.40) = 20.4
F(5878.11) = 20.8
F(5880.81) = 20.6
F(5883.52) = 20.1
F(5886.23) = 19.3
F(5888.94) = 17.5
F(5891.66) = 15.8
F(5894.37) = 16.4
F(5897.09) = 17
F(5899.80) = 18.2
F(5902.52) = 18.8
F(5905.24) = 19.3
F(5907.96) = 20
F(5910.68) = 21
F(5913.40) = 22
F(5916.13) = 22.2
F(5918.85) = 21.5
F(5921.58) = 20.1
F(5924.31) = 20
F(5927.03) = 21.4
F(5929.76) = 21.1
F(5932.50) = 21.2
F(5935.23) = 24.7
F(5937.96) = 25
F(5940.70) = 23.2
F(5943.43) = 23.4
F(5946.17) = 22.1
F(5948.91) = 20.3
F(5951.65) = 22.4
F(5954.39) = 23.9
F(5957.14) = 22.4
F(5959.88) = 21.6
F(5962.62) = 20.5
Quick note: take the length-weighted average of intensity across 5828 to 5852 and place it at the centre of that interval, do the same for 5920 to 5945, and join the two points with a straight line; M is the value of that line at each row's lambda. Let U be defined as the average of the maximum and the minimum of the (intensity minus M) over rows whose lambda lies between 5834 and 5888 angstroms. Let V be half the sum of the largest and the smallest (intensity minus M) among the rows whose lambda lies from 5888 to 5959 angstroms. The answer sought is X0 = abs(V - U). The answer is 0.9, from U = -0.91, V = -1.8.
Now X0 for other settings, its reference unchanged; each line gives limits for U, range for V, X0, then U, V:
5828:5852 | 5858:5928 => 3.3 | 0.08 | -3.2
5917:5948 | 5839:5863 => 0.0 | 0.27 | 0.2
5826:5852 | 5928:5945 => 1.5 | -0.68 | 0.8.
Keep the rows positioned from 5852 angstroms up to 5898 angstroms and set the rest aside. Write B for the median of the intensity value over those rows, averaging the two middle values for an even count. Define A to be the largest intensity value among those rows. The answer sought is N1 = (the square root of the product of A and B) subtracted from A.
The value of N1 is 0.76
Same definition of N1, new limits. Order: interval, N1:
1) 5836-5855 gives 0.35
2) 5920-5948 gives 1.68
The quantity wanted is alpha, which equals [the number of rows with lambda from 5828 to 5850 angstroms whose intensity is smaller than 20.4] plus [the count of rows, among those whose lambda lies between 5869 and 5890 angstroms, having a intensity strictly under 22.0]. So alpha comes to 8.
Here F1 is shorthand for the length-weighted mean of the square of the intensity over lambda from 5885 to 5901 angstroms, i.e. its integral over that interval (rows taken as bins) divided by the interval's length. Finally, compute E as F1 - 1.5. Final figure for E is 301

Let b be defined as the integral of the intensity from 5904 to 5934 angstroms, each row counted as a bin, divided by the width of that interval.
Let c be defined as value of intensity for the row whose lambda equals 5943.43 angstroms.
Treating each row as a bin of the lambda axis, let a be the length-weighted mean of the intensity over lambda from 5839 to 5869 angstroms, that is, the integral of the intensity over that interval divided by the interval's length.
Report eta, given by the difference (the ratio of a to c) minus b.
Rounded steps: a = 22.3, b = 20.9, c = 23.4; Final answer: -20.0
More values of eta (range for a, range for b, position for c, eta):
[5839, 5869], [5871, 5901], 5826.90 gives -17.7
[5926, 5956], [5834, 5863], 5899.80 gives -21.0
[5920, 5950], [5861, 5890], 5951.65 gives -19.6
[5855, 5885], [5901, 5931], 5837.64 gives -19.7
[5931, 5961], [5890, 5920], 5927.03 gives -18.2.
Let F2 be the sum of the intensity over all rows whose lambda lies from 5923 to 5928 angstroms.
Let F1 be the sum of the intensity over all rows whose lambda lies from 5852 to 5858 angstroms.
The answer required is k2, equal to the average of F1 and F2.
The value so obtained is 42.6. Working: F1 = 44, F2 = 41.4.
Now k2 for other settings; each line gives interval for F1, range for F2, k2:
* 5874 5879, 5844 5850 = 44.0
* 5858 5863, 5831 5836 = 43.4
